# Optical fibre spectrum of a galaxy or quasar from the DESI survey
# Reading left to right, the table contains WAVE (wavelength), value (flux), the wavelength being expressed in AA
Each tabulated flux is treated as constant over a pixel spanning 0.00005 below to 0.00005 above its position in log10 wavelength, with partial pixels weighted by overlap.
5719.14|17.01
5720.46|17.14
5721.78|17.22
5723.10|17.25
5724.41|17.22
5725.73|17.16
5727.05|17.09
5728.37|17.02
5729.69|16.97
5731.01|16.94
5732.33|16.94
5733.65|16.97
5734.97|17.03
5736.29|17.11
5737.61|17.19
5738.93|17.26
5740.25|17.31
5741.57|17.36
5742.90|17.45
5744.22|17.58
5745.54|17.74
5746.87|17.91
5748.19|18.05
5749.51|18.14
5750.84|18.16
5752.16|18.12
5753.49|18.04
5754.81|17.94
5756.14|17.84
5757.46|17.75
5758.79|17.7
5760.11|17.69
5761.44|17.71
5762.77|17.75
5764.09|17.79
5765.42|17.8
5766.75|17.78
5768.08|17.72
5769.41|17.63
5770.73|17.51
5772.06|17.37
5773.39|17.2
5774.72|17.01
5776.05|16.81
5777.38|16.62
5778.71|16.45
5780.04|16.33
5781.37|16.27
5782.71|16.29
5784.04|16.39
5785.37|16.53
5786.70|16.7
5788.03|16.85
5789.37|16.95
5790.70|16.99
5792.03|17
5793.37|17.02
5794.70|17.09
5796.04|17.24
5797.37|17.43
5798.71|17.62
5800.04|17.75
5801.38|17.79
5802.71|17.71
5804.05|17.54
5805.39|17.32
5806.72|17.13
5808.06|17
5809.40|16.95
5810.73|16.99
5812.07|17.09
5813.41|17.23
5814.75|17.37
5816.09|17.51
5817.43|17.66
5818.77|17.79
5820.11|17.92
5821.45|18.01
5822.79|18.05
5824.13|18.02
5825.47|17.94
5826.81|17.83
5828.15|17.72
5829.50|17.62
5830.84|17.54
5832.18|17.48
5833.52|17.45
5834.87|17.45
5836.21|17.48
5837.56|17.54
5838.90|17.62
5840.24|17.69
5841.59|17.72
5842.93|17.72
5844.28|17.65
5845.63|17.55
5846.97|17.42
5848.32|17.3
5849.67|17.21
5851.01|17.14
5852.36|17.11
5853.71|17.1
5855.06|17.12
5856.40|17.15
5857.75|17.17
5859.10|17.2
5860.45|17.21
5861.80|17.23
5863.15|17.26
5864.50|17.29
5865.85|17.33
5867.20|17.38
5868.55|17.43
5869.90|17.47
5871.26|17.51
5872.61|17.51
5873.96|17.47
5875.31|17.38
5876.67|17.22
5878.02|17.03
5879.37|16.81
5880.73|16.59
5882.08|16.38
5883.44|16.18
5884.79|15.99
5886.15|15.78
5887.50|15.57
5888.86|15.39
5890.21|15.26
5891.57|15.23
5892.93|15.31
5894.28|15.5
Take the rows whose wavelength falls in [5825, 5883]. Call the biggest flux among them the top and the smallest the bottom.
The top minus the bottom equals 1.6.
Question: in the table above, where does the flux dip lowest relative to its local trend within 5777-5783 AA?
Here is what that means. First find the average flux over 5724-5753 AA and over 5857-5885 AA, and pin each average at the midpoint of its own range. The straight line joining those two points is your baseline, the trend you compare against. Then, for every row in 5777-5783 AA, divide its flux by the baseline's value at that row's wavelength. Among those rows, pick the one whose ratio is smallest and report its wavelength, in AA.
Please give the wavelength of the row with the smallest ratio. 5781.37 AA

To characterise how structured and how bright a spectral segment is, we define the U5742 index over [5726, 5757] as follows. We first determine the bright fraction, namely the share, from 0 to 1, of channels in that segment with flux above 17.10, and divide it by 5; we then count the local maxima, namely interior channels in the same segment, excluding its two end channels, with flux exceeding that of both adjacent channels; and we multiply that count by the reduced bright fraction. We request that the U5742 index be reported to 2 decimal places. 0.14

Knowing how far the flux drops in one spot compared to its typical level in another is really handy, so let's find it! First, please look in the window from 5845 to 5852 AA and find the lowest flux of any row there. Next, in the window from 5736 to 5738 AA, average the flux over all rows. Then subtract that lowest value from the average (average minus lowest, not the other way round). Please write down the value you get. 0.0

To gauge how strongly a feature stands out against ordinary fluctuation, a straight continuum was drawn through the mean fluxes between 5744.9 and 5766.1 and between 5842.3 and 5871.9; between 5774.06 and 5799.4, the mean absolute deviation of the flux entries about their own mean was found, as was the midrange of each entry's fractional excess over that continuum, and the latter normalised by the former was -0.13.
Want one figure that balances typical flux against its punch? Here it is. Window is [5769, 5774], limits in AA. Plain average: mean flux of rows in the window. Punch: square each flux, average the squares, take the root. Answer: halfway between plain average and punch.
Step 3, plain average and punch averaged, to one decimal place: 17.4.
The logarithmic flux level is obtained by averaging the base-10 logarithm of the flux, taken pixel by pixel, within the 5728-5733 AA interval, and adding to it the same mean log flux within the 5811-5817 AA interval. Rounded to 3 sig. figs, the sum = 2.47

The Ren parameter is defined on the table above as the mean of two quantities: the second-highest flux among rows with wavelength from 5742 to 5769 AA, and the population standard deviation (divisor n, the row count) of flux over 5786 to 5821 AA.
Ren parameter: 9.24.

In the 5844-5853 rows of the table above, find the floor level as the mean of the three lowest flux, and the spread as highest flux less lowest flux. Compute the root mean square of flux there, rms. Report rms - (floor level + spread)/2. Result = 8.49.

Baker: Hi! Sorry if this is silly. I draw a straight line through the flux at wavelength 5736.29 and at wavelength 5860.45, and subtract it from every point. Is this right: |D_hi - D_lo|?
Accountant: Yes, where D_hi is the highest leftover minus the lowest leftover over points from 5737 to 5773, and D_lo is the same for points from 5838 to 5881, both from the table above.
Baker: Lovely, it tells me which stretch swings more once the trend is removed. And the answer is 0.20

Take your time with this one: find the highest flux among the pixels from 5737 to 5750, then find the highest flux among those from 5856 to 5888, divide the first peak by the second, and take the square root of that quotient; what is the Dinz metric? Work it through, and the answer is 1.018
